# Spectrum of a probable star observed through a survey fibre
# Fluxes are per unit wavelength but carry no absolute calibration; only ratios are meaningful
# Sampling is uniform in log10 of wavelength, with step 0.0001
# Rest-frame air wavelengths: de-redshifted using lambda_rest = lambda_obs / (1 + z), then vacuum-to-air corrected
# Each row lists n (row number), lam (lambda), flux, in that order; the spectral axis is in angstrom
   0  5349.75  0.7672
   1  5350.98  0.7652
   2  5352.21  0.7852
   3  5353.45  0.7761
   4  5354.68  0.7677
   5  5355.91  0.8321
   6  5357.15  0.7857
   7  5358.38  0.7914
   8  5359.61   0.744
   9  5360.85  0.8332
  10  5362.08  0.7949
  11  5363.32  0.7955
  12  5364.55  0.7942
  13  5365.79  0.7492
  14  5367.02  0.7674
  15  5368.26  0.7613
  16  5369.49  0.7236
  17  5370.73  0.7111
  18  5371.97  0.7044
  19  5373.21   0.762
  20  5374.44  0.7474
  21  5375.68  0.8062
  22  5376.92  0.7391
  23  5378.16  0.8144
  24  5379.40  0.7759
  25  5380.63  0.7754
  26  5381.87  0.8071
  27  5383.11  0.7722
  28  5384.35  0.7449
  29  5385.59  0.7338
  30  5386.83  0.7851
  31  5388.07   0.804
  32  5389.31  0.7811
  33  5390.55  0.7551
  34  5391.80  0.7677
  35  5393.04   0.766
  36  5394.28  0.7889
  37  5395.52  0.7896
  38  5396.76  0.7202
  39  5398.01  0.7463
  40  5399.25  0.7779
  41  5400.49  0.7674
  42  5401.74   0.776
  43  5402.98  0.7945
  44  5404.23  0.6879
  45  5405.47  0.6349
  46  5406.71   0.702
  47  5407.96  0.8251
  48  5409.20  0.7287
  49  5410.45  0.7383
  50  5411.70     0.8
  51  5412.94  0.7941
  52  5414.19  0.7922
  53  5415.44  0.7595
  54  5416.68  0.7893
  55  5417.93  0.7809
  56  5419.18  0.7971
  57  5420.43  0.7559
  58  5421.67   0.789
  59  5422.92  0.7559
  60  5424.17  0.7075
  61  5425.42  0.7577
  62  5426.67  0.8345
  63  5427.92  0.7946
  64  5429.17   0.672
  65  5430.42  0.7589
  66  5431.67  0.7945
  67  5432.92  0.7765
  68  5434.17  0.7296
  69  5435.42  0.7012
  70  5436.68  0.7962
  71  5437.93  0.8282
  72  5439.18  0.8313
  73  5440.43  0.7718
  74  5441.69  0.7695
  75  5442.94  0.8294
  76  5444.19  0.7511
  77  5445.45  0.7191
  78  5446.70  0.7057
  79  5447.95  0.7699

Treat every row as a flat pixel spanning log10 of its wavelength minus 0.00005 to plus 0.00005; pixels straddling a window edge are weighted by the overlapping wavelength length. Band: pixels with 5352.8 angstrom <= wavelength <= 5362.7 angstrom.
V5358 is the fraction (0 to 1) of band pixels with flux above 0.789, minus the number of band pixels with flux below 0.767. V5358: -0.5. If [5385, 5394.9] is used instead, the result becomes -2.9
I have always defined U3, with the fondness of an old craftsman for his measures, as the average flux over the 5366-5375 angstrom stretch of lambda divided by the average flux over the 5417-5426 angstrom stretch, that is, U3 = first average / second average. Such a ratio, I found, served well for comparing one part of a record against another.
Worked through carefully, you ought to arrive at 0.969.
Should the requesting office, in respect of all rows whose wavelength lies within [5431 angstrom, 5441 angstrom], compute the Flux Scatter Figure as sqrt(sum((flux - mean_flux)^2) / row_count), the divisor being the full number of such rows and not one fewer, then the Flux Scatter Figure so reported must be 0.042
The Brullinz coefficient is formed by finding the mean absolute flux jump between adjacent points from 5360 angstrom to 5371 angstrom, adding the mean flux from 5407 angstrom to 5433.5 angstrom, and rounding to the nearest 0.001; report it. 0.791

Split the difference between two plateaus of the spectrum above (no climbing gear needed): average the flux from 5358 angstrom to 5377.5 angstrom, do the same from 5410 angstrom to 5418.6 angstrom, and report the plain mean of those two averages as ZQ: 0.772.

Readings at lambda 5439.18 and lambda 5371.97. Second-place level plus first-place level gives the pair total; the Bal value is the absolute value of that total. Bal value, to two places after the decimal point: 1.54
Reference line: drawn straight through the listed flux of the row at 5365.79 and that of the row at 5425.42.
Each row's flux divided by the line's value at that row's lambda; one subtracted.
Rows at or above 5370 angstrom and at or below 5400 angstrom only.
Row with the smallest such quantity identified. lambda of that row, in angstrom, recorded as 5371.97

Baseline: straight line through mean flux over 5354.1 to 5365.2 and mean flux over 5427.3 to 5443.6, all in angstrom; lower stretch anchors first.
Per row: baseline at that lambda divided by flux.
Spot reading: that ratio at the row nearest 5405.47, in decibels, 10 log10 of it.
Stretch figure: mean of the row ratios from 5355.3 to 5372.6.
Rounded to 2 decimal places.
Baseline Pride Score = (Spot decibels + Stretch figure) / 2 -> 0.97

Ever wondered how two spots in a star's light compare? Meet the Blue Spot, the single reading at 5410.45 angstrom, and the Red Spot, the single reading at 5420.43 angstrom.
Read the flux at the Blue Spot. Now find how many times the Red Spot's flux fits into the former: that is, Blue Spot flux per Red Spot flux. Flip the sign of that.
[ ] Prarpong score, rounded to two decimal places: -0.98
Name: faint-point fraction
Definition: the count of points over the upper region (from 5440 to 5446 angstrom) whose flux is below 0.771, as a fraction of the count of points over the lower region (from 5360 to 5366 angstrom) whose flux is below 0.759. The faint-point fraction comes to 3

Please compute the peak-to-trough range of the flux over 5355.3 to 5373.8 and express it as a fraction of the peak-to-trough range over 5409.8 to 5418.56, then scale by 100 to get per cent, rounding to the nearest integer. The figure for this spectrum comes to 209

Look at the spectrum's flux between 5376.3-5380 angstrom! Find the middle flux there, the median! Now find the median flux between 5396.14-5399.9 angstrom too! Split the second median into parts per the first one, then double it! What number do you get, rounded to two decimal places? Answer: 1.92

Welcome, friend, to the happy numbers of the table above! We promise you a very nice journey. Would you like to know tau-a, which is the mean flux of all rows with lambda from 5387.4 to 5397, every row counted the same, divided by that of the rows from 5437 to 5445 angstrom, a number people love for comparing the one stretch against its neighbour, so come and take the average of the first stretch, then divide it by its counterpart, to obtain 0.97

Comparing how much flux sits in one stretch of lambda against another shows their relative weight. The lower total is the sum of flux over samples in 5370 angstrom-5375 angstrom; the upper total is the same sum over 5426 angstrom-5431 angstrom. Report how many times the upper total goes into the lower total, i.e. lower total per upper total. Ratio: 0.96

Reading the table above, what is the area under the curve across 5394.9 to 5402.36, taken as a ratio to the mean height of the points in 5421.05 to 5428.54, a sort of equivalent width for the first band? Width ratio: 7.36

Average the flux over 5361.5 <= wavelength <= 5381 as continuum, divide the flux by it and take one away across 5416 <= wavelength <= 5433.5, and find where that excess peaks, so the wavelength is 5426.67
